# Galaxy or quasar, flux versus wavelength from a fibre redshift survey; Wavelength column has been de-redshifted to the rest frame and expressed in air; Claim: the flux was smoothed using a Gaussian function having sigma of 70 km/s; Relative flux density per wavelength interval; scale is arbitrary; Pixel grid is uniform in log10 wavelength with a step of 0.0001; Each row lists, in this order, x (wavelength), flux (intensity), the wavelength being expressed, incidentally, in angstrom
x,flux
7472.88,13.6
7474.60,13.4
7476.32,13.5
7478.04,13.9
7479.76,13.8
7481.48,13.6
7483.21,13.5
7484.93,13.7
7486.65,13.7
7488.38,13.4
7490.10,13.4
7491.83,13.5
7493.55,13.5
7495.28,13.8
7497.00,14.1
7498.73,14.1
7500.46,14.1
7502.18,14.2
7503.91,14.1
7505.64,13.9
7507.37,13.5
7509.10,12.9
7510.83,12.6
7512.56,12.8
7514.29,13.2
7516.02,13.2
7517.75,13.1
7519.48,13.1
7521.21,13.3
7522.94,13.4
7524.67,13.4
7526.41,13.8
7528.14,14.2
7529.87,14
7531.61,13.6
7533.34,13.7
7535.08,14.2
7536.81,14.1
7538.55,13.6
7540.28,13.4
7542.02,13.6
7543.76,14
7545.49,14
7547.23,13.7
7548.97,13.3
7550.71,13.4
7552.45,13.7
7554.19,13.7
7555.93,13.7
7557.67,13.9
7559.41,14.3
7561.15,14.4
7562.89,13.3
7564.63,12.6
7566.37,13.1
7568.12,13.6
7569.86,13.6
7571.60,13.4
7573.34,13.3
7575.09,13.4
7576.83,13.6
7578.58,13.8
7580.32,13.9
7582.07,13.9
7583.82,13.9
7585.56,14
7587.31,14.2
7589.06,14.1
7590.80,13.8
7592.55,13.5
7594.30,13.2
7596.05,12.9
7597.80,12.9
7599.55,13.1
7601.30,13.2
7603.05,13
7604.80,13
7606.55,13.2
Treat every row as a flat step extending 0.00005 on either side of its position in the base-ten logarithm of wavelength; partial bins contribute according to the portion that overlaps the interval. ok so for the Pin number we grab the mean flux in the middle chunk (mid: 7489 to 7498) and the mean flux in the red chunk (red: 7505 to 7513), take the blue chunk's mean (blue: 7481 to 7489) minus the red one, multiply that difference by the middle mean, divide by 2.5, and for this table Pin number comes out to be 2.4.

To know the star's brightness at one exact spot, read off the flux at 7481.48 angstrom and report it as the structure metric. 13.6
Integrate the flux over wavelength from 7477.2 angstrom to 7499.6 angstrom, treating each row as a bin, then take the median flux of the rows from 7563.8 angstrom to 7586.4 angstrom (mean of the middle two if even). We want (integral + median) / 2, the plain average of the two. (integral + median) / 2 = 160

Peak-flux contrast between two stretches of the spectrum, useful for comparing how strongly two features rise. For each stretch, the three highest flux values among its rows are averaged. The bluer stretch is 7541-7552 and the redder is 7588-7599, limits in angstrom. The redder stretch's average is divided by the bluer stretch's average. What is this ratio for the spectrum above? 0.993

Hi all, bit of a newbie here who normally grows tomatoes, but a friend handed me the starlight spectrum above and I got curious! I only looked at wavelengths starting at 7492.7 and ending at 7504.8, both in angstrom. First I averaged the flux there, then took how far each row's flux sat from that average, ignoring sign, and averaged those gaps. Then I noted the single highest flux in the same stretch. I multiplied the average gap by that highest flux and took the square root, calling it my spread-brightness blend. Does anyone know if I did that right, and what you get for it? 1.7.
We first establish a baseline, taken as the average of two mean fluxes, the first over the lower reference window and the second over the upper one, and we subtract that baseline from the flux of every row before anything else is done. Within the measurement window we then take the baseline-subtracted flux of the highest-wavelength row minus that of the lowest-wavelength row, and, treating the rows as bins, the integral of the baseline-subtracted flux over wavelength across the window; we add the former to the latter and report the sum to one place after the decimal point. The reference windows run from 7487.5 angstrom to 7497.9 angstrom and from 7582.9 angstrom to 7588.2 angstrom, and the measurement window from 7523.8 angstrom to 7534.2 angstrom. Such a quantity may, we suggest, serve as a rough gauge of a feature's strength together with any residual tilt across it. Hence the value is -0.1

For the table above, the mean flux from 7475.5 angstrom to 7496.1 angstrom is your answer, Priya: 13.6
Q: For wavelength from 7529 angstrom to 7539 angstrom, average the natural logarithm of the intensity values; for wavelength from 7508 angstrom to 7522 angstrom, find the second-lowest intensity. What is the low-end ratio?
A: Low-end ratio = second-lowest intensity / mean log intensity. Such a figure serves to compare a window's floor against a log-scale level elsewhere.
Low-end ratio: 4.868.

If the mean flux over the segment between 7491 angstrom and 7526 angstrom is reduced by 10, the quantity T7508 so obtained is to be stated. 3.49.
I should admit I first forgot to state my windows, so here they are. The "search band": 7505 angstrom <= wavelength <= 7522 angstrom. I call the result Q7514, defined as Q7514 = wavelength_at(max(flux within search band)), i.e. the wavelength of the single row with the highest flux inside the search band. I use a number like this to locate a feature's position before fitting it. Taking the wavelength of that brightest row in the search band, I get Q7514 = 7505.64 angstrom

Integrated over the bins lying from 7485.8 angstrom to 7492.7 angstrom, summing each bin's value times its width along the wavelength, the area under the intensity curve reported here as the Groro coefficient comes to 93.1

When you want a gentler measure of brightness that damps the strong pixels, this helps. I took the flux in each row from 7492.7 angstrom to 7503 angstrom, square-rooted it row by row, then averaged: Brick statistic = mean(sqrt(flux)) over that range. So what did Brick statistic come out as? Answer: 3.74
